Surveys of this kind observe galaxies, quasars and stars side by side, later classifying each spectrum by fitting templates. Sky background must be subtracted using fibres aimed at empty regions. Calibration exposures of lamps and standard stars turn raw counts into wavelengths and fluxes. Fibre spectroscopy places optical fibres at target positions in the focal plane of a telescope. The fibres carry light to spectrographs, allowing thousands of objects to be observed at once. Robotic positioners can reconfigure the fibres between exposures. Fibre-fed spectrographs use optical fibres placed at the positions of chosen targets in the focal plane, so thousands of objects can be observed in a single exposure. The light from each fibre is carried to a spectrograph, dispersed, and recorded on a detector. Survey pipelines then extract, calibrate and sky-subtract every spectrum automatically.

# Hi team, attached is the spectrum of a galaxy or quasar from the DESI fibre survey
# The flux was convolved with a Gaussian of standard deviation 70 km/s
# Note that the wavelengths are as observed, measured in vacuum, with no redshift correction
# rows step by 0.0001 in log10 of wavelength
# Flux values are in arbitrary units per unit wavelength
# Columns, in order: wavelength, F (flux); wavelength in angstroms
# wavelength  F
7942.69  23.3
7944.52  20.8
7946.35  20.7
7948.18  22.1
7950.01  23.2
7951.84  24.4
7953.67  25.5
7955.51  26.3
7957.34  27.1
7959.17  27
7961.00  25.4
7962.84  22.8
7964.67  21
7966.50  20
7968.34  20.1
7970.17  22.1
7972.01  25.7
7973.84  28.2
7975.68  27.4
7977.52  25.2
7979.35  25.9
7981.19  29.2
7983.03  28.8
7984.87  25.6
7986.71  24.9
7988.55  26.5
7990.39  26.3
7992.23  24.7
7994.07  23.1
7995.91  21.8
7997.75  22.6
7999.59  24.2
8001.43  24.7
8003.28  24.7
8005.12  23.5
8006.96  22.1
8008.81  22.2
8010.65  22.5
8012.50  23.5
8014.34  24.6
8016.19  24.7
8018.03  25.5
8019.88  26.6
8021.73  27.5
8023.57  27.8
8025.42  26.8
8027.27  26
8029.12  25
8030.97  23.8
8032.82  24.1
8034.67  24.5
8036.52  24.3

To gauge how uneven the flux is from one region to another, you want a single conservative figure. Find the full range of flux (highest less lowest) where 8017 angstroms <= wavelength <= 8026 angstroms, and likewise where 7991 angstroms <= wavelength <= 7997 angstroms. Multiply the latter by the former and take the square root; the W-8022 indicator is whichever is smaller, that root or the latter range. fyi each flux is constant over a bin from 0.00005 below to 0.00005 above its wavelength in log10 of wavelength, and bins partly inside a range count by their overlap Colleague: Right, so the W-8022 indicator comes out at 2.6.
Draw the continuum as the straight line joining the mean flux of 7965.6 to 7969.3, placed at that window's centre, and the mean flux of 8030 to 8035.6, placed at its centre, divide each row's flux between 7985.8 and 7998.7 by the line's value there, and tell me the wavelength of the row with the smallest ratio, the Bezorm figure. 7995.91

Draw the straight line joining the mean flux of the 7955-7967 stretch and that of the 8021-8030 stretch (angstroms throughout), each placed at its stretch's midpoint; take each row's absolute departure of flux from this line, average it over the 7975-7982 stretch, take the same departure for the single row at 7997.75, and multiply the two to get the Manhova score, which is 6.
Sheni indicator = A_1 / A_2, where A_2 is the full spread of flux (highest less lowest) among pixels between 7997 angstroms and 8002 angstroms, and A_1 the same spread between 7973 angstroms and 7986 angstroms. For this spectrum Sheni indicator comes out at 1.9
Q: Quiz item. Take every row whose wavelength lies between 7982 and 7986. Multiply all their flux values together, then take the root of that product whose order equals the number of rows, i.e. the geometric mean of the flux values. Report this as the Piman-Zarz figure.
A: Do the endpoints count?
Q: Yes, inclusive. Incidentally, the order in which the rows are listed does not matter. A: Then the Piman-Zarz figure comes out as 27.2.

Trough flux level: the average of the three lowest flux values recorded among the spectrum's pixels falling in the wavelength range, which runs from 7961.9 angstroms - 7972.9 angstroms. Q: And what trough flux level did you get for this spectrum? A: 20.4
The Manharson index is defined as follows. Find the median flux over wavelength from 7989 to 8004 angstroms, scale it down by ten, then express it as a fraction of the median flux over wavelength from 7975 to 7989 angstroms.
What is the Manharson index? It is 0.093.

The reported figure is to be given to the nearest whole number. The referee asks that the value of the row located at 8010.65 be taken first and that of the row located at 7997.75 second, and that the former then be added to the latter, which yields 45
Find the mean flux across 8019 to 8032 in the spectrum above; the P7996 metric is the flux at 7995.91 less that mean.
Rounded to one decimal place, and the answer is -4.4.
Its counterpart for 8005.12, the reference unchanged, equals -2.7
